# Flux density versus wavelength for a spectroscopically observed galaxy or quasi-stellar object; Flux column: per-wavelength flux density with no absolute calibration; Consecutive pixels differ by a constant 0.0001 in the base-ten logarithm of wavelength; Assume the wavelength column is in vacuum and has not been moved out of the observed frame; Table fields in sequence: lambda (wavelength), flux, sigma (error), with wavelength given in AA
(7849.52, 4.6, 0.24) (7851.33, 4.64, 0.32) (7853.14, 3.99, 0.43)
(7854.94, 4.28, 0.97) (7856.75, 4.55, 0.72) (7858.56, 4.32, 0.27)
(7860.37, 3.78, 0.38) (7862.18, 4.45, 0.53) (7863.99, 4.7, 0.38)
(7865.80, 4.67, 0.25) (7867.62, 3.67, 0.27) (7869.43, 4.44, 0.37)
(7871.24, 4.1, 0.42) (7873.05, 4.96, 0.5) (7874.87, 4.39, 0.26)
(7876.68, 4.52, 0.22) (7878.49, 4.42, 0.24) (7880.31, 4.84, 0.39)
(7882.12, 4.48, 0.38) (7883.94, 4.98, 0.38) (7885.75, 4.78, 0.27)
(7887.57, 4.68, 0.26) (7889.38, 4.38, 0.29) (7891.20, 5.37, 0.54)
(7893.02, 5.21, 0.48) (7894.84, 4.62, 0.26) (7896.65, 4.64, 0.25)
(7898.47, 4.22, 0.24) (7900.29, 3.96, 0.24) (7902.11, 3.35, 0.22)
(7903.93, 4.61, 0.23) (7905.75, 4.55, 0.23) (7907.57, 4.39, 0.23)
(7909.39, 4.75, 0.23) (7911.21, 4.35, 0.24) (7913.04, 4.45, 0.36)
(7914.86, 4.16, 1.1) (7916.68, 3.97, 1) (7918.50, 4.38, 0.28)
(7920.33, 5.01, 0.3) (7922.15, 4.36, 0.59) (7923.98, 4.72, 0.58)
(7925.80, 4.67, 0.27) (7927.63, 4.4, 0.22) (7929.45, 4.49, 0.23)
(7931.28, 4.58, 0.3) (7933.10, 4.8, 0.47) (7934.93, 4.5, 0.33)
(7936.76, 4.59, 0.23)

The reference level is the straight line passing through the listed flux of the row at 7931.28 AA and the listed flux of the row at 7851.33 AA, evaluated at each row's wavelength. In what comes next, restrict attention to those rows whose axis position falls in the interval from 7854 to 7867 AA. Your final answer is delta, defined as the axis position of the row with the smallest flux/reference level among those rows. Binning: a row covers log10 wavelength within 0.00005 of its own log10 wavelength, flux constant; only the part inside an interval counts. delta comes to 7860.37 AA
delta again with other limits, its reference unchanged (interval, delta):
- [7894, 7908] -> 7902.11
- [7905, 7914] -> 7911.21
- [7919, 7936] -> 7922.15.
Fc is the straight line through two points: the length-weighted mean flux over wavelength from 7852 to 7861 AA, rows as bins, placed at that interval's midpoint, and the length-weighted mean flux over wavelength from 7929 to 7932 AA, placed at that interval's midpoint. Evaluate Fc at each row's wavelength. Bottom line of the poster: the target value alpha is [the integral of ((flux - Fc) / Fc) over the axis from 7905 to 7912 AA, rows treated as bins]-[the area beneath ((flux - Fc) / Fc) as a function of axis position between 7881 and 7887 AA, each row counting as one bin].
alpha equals -0.5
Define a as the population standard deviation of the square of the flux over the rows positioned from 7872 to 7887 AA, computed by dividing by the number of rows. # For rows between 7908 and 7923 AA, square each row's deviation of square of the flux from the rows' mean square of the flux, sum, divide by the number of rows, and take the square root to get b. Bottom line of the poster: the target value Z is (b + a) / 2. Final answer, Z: 2.44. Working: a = 2.1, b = 2.7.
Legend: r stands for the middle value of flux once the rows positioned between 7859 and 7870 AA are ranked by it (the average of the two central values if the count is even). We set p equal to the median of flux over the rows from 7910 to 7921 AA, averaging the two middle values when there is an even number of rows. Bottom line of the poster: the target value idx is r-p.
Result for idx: 0.08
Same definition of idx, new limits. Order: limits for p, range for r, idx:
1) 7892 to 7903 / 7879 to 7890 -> 0.31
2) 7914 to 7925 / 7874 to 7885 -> 0.13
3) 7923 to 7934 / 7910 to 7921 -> -0.26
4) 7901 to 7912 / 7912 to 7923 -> -0.10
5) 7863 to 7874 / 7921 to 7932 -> -0.02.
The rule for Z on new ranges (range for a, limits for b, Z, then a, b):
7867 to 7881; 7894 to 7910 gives 3.35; 3.3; 3.4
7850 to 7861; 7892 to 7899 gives 2.93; 2.5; 3.3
